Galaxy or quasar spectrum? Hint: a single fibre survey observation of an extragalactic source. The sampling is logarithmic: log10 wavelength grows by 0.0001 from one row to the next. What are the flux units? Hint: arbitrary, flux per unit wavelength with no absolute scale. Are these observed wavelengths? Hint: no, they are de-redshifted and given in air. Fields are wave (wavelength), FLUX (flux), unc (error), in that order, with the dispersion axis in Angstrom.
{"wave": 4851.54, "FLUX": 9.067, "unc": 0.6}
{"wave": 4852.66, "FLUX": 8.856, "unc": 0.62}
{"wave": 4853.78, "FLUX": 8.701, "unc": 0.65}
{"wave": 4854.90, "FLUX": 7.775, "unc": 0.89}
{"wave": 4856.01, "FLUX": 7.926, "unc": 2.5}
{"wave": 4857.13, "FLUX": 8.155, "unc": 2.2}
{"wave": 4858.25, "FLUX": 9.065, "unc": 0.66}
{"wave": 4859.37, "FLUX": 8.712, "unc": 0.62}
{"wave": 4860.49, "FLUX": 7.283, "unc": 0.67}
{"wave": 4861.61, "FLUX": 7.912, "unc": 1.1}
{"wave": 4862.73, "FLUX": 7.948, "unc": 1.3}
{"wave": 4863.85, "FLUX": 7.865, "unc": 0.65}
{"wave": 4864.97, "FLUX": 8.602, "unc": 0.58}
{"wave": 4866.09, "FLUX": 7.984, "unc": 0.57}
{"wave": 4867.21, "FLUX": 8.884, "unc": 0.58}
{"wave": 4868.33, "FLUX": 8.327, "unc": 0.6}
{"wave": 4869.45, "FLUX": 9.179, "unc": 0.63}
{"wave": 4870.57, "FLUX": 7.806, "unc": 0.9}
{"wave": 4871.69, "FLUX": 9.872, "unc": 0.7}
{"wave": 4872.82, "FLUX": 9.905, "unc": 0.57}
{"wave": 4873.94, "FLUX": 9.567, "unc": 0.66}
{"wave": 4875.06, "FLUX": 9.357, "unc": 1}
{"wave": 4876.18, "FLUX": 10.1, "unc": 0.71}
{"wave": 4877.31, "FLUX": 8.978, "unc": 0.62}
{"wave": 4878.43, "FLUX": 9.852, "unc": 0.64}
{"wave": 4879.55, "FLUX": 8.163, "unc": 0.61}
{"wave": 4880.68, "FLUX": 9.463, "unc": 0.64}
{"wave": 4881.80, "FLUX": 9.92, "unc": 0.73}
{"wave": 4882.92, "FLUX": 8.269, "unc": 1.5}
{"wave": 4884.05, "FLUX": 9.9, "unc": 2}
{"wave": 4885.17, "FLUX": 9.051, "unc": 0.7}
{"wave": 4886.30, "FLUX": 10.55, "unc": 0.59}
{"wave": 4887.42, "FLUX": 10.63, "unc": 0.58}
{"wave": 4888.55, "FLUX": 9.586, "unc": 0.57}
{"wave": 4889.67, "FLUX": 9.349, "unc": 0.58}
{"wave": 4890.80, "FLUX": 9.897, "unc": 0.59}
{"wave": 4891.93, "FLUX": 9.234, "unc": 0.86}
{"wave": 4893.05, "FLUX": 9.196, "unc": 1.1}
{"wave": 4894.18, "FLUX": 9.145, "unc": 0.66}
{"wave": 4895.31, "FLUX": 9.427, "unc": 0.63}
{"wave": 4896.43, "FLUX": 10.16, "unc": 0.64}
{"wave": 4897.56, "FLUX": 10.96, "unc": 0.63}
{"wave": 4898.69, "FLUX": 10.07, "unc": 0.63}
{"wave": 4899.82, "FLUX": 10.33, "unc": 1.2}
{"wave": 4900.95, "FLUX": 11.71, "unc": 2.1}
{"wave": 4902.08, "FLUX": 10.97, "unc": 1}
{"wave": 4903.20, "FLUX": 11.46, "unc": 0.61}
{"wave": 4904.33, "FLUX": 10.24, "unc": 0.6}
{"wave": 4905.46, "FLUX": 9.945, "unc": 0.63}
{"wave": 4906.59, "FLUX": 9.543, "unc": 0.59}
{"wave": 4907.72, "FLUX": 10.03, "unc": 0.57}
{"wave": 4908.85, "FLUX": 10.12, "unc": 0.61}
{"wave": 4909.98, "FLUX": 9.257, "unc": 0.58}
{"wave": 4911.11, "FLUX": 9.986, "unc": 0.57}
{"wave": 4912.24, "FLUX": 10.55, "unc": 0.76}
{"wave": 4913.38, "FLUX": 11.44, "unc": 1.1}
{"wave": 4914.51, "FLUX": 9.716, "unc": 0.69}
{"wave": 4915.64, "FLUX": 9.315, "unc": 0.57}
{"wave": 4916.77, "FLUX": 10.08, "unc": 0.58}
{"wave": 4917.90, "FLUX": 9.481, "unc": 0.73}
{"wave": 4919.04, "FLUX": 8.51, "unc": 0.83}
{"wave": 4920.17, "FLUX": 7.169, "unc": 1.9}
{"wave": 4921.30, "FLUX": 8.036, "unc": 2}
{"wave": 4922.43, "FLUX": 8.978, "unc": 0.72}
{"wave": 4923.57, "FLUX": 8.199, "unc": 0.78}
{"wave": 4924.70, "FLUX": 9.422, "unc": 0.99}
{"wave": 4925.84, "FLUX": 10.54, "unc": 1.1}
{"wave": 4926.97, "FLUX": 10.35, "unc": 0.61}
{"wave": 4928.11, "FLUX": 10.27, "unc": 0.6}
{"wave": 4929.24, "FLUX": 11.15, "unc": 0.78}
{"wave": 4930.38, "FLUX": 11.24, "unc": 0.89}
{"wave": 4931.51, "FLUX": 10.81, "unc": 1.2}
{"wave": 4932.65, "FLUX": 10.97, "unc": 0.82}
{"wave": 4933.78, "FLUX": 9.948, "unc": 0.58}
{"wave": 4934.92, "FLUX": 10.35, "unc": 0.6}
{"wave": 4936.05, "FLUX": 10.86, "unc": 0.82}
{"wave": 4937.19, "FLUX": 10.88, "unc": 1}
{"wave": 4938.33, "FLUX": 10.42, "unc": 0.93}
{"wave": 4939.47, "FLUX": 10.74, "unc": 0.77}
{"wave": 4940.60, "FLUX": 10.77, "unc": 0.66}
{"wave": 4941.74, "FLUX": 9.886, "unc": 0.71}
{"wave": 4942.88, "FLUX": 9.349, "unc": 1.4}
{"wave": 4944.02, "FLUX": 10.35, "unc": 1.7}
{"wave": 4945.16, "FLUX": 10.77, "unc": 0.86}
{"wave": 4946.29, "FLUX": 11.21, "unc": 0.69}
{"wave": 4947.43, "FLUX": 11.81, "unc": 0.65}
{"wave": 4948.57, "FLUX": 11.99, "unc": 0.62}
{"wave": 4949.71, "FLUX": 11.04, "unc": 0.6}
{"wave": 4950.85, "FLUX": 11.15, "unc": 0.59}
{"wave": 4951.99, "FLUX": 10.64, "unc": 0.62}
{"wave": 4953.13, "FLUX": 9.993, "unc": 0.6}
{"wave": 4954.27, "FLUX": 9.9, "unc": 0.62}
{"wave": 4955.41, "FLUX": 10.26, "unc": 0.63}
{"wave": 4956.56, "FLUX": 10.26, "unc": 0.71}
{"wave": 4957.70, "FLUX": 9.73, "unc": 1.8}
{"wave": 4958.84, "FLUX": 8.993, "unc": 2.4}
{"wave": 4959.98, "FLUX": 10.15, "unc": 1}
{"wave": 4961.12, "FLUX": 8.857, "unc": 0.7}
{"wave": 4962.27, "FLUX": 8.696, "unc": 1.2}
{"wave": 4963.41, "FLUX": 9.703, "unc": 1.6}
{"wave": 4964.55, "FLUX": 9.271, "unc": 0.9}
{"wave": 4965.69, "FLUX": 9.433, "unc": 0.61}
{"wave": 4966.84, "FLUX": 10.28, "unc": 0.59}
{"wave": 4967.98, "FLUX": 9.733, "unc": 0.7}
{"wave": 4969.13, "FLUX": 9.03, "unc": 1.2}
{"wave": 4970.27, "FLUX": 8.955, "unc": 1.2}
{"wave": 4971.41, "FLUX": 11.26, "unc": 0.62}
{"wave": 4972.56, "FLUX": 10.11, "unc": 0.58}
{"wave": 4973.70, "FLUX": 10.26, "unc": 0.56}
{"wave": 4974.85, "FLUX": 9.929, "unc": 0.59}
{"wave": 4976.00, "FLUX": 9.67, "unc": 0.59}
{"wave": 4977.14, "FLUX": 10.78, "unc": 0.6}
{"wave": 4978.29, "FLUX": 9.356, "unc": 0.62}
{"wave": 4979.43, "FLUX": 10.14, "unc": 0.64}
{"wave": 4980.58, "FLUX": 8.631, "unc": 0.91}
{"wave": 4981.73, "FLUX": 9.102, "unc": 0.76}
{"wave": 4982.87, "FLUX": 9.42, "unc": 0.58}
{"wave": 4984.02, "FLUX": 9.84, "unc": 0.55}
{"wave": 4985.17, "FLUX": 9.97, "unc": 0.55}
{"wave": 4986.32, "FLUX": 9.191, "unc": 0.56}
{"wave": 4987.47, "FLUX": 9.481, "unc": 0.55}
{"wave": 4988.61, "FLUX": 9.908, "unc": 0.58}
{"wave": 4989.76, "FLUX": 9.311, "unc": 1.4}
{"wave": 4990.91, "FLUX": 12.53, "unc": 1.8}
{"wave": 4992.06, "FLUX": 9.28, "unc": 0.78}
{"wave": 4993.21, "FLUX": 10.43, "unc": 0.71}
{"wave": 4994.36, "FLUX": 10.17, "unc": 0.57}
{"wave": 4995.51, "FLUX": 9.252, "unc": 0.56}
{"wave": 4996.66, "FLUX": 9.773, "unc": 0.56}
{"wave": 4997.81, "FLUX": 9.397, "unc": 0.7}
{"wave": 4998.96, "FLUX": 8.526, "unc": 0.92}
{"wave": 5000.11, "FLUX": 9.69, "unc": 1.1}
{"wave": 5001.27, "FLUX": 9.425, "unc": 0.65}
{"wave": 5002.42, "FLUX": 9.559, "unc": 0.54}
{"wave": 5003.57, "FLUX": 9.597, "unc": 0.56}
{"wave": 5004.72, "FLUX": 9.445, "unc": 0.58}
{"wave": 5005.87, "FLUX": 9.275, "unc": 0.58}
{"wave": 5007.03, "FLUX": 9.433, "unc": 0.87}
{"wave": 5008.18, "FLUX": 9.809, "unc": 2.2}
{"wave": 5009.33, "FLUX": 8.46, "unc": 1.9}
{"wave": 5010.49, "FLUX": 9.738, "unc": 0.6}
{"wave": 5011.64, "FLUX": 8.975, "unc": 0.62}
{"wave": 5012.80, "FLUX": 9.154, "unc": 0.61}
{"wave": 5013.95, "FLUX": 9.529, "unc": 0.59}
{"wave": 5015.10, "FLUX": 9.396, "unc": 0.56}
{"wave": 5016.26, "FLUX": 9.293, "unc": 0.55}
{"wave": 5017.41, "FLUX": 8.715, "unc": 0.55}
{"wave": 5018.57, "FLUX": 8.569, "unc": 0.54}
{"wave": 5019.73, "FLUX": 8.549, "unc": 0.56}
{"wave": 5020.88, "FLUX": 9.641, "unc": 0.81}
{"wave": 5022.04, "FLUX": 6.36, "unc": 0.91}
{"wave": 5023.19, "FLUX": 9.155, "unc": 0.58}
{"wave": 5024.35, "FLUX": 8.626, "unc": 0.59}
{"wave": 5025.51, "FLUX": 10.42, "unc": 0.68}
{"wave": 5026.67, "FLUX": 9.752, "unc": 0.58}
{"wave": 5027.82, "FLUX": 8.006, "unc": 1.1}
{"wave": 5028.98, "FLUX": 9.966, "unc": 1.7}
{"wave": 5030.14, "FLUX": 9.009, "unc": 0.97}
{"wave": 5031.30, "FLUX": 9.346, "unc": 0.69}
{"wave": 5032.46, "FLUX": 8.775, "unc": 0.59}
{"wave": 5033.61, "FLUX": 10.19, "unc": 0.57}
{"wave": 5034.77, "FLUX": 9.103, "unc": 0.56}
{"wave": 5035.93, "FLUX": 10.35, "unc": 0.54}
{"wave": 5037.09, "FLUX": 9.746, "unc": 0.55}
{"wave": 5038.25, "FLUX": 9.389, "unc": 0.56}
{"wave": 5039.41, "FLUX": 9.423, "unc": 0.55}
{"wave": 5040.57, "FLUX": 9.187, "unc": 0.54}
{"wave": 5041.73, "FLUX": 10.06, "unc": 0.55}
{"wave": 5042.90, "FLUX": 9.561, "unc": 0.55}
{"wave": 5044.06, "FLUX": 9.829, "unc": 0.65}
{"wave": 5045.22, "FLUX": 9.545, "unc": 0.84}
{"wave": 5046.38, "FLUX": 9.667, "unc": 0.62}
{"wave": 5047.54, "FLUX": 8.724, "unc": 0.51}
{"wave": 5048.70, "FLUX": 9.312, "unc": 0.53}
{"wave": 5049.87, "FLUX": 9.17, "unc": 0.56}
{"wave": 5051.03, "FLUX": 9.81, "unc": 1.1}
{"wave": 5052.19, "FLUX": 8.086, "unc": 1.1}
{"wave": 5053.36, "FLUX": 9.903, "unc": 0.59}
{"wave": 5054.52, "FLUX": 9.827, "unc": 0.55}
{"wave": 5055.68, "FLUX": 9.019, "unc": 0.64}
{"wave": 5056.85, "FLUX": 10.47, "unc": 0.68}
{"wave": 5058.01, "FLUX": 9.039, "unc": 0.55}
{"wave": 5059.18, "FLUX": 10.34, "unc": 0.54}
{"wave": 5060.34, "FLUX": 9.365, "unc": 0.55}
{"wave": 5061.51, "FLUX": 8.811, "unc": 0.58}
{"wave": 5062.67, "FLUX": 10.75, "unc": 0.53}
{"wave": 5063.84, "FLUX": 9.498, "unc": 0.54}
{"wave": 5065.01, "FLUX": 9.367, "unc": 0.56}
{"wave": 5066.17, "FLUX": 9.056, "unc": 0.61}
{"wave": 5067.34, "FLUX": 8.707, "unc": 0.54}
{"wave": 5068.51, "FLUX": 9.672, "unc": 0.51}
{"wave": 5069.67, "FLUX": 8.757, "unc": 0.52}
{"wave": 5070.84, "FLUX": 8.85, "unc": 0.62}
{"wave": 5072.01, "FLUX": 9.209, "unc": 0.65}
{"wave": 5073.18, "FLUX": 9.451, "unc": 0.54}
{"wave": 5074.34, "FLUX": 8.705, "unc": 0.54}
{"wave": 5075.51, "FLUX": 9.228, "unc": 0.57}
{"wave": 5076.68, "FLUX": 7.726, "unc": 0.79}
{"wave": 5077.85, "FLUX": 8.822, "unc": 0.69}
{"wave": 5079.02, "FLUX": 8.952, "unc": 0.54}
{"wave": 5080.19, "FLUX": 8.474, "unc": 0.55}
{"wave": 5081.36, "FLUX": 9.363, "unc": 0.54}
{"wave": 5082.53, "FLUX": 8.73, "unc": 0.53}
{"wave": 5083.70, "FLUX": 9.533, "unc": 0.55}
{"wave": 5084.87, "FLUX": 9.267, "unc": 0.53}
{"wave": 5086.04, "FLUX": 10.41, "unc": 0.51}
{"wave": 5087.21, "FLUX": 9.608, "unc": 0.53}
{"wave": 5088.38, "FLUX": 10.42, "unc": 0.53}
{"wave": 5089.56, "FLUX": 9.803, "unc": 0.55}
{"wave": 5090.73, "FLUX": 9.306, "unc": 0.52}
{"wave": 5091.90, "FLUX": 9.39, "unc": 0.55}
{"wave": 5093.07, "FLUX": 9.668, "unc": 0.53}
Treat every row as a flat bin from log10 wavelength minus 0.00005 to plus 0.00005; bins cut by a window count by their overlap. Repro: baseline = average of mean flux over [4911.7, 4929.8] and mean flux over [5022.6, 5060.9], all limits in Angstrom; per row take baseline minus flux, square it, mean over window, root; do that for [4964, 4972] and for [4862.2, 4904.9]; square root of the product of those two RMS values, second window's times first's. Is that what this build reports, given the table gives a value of 0.87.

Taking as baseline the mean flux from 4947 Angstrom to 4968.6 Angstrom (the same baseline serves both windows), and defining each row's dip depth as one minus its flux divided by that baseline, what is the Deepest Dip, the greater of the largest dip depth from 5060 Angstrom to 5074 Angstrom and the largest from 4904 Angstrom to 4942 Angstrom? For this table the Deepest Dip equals 0.29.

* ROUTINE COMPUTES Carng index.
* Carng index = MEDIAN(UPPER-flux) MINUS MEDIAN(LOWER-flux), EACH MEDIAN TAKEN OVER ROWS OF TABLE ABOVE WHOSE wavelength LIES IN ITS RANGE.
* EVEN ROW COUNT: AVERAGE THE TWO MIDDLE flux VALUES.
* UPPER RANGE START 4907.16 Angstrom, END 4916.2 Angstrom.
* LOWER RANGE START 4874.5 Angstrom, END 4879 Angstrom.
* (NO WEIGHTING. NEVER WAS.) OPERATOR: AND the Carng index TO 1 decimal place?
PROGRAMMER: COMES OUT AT 0.4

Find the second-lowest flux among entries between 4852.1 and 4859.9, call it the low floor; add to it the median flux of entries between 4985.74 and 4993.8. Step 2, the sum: 17.4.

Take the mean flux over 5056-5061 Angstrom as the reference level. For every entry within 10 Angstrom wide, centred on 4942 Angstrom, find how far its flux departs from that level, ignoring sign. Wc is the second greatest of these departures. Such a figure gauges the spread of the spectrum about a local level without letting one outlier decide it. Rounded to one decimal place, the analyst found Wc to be 1.1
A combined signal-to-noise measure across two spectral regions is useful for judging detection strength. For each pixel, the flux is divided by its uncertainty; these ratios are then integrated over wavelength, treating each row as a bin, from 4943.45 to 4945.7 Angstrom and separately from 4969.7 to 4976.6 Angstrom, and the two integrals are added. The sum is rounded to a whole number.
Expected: 130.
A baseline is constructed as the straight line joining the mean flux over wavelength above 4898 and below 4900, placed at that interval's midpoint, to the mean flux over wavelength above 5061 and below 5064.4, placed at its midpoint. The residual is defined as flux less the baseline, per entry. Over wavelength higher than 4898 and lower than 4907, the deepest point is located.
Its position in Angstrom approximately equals 4906.59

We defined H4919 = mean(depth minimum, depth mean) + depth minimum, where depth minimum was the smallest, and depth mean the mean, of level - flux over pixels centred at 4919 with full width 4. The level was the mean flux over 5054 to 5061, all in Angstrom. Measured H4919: 0.9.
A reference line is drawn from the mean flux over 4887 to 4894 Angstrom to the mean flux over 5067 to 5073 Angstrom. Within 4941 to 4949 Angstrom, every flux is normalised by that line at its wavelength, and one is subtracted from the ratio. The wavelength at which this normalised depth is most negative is 4942.88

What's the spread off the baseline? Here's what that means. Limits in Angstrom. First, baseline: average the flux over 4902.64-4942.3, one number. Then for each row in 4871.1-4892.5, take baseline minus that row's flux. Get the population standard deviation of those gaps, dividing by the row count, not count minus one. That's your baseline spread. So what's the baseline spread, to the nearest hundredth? 0.63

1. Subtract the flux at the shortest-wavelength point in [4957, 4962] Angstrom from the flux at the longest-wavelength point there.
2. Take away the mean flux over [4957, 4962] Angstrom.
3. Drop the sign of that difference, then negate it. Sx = -10.3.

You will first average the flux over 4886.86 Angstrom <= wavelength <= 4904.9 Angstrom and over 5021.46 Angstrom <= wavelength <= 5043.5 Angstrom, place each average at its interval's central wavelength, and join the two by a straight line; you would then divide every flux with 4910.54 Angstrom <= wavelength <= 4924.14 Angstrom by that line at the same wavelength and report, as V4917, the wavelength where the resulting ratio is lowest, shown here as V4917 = 4920.17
